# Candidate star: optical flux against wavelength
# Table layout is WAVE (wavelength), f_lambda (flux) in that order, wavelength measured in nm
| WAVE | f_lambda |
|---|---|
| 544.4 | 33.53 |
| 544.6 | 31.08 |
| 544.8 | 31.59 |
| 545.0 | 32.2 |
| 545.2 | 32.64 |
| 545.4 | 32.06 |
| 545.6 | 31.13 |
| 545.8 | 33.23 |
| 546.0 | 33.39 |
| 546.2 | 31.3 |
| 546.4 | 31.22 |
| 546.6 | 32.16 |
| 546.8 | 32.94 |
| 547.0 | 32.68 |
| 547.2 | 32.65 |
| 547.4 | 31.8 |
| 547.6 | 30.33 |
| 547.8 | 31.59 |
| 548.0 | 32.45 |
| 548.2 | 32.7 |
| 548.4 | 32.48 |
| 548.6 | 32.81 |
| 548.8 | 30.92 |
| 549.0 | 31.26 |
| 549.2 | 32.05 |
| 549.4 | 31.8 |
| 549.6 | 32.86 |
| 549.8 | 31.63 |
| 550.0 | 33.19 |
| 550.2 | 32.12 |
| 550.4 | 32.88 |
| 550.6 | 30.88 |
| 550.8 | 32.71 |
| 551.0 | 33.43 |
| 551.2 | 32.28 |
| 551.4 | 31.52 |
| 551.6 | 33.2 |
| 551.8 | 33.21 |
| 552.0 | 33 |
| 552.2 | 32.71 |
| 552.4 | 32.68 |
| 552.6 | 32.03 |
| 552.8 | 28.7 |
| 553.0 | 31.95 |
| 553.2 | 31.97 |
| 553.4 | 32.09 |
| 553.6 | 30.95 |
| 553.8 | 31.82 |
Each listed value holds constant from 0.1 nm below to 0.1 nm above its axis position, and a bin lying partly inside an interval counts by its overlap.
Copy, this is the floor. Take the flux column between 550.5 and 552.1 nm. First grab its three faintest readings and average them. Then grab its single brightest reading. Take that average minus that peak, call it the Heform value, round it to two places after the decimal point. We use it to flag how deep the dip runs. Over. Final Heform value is -1.87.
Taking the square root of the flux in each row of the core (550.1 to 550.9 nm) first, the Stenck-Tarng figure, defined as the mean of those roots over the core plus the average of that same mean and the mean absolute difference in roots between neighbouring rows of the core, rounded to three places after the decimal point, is 8.572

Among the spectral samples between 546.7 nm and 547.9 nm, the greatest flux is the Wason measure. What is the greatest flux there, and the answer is 32.94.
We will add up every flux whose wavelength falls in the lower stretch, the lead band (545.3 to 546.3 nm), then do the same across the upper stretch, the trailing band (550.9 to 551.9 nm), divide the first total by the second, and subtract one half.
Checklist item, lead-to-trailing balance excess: 0.485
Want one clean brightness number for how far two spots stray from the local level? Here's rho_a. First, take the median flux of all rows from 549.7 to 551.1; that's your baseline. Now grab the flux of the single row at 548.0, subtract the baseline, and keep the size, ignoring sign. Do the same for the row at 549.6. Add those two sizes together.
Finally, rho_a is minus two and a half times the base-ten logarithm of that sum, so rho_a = 0.97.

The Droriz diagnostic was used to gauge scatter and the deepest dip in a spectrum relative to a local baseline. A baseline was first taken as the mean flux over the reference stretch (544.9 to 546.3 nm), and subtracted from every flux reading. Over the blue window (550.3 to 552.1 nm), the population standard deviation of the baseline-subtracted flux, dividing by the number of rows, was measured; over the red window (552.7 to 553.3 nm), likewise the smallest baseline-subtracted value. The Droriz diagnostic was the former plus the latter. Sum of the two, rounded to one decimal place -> -2.8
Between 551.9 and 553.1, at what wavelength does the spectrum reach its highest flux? 552.0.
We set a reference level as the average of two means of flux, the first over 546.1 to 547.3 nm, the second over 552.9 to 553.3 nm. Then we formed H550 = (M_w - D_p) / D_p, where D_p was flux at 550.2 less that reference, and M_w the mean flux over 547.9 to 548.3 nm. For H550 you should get 534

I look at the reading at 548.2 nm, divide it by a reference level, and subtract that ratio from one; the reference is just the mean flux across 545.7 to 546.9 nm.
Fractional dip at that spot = -0.010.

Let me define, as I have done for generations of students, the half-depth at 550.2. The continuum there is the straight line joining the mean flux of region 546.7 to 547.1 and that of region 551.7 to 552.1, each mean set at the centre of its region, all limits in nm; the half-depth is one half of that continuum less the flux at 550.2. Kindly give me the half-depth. 0.44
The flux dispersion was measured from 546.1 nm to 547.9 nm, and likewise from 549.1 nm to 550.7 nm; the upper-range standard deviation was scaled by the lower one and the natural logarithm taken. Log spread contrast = -0.1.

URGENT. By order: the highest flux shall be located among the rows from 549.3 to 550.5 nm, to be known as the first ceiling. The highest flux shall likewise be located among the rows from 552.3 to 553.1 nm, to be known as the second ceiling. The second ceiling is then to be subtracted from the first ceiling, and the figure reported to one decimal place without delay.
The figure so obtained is 0.5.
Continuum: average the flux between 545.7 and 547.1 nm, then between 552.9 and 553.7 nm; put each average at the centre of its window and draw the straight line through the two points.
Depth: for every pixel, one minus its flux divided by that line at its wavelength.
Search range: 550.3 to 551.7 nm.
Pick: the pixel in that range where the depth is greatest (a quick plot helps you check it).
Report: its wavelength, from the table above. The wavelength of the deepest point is 550.6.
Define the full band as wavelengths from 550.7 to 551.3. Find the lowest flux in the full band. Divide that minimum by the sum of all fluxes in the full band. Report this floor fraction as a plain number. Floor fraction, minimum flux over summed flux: 0.33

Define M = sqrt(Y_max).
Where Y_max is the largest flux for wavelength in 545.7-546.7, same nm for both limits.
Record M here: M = 5.78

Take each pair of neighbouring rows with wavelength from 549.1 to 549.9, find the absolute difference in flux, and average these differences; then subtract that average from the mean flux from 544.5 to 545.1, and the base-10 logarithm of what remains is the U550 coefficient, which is 1.488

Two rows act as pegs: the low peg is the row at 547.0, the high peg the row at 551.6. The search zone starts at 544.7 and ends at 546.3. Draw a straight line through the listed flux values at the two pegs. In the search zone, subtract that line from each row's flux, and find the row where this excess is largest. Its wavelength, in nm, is 546.0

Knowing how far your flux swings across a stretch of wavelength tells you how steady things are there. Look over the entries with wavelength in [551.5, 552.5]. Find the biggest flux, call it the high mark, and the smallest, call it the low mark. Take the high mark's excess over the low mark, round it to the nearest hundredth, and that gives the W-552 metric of 0.53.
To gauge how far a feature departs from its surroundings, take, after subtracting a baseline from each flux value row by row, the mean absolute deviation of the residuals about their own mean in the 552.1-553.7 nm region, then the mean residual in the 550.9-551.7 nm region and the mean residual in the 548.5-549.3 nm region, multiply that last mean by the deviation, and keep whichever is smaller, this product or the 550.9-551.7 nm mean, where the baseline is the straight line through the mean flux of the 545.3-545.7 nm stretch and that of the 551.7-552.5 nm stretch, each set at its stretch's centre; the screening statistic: -0.5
